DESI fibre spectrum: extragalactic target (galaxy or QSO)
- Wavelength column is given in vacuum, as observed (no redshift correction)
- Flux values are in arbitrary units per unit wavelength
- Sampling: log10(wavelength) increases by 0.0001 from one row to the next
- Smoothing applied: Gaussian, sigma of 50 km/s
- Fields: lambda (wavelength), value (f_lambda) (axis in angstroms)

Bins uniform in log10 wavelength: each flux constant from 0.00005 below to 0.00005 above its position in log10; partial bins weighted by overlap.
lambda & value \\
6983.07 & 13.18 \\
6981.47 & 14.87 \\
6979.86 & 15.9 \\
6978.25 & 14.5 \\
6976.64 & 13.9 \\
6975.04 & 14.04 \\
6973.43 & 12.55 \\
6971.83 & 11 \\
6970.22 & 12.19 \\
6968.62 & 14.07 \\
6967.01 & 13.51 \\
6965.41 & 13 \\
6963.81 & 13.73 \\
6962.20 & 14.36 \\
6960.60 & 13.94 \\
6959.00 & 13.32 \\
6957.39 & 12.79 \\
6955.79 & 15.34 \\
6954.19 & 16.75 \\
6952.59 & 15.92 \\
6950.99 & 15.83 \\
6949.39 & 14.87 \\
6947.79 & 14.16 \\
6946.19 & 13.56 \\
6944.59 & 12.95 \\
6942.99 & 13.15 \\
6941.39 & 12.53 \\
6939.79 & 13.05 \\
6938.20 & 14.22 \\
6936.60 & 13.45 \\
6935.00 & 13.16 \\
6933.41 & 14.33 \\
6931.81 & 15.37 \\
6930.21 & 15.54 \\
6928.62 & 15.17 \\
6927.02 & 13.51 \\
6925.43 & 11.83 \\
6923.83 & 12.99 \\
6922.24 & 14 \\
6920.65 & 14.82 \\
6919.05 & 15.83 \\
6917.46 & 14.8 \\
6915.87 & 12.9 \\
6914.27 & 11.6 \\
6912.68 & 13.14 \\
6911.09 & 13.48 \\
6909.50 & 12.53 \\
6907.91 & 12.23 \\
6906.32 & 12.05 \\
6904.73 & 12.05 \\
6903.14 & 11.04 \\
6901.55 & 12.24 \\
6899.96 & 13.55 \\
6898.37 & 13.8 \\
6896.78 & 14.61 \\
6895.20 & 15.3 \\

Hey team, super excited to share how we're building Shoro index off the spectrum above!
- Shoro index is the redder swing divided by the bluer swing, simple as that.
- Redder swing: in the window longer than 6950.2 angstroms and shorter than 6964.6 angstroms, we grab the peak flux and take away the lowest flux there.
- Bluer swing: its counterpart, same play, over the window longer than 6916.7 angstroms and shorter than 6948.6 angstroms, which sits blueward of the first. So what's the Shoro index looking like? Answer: 1.0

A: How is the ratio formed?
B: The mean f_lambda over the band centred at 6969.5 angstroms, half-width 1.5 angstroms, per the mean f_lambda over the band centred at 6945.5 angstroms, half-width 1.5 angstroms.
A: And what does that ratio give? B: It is 0.99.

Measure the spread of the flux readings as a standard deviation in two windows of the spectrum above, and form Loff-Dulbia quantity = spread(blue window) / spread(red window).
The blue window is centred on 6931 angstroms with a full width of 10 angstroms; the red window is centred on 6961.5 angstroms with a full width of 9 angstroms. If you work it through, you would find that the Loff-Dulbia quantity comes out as 1.7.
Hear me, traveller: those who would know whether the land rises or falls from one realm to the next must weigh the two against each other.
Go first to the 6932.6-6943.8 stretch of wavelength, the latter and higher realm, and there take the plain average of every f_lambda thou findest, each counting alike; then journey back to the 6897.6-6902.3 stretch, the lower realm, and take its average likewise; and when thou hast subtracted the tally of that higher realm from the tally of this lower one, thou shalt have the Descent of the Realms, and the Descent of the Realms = -0.22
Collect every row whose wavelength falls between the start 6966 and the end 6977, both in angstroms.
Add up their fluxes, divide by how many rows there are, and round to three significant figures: 13.0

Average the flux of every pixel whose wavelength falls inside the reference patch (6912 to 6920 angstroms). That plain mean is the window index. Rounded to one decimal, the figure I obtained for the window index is 13.7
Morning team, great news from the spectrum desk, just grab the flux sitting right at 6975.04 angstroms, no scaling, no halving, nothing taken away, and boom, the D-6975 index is 14.04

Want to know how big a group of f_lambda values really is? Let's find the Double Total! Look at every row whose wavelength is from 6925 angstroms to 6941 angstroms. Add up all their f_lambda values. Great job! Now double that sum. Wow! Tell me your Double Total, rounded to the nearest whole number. 279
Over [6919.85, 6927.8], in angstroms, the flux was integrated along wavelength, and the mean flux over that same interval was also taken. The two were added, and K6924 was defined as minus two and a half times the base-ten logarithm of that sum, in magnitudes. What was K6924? -5.20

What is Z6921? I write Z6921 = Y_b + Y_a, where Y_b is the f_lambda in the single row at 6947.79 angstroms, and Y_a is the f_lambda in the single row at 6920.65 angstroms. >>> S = 29.0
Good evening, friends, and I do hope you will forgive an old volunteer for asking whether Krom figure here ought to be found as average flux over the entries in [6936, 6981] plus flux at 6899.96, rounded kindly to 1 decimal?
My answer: 27.4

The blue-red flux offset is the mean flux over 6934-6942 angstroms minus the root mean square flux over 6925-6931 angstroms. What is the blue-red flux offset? -0.8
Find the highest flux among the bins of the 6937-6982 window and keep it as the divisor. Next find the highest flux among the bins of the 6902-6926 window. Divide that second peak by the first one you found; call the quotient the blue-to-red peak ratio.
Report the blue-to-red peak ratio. 0.95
